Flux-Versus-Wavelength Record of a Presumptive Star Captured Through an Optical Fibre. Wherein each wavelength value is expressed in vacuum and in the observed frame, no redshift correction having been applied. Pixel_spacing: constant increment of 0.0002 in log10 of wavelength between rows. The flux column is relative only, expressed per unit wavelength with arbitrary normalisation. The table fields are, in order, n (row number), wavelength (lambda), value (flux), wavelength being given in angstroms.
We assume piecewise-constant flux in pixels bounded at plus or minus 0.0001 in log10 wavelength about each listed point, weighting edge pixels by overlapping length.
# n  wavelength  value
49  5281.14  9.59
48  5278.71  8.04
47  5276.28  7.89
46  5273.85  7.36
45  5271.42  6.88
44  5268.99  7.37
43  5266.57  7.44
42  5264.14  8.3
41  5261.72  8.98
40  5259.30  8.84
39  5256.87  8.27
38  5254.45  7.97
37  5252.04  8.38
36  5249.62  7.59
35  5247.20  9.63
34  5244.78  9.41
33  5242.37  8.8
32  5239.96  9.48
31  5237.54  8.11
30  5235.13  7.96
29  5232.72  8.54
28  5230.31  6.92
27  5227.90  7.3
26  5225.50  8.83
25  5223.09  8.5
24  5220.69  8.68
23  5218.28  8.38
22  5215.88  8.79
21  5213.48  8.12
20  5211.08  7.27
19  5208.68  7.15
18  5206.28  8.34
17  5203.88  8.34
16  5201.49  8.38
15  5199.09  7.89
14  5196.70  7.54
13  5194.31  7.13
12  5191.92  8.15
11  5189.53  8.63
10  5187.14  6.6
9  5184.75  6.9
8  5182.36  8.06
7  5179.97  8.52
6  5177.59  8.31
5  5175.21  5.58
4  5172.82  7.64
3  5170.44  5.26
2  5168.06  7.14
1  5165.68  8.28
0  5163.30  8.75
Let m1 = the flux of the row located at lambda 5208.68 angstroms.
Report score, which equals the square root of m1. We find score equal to 2.67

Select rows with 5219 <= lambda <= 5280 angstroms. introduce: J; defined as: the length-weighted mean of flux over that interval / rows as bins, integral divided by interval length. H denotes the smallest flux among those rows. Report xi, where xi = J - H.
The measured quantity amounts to 1.34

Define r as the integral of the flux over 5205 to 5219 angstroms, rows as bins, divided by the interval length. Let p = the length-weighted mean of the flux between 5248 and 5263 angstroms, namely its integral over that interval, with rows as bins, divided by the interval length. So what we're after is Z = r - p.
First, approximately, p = 8.37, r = 8.00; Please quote -0.4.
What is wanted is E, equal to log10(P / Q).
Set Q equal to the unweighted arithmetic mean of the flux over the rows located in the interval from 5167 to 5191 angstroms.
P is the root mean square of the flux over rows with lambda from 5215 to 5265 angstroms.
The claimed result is 0.07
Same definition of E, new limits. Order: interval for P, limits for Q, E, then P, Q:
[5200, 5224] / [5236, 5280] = 0.00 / 8.2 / 8.3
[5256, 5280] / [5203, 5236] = -0.01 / 8.0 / 8.1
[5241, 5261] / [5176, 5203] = 0.04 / 8.6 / 7.8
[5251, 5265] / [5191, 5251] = 0.01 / 8.5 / 8.2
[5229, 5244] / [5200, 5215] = 0.02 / 8.3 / 7.9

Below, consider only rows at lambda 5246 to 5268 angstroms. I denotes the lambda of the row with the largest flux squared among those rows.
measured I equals 5247.20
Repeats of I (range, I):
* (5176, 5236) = 5225.50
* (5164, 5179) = 5177.59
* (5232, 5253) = 5247.20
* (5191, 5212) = 5201.49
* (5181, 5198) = 5189.53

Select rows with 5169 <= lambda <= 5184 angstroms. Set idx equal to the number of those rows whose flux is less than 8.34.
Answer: 5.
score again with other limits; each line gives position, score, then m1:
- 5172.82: 2.76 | 7.64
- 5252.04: 2.89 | 8.38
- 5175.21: 2.36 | 5.58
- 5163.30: 2.96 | 8.75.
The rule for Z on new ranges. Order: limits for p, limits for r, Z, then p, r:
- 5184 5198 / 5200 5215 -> 0.4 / 7.52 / 7.95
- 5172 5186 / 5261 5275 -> 0.2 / 7.49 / 7.68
